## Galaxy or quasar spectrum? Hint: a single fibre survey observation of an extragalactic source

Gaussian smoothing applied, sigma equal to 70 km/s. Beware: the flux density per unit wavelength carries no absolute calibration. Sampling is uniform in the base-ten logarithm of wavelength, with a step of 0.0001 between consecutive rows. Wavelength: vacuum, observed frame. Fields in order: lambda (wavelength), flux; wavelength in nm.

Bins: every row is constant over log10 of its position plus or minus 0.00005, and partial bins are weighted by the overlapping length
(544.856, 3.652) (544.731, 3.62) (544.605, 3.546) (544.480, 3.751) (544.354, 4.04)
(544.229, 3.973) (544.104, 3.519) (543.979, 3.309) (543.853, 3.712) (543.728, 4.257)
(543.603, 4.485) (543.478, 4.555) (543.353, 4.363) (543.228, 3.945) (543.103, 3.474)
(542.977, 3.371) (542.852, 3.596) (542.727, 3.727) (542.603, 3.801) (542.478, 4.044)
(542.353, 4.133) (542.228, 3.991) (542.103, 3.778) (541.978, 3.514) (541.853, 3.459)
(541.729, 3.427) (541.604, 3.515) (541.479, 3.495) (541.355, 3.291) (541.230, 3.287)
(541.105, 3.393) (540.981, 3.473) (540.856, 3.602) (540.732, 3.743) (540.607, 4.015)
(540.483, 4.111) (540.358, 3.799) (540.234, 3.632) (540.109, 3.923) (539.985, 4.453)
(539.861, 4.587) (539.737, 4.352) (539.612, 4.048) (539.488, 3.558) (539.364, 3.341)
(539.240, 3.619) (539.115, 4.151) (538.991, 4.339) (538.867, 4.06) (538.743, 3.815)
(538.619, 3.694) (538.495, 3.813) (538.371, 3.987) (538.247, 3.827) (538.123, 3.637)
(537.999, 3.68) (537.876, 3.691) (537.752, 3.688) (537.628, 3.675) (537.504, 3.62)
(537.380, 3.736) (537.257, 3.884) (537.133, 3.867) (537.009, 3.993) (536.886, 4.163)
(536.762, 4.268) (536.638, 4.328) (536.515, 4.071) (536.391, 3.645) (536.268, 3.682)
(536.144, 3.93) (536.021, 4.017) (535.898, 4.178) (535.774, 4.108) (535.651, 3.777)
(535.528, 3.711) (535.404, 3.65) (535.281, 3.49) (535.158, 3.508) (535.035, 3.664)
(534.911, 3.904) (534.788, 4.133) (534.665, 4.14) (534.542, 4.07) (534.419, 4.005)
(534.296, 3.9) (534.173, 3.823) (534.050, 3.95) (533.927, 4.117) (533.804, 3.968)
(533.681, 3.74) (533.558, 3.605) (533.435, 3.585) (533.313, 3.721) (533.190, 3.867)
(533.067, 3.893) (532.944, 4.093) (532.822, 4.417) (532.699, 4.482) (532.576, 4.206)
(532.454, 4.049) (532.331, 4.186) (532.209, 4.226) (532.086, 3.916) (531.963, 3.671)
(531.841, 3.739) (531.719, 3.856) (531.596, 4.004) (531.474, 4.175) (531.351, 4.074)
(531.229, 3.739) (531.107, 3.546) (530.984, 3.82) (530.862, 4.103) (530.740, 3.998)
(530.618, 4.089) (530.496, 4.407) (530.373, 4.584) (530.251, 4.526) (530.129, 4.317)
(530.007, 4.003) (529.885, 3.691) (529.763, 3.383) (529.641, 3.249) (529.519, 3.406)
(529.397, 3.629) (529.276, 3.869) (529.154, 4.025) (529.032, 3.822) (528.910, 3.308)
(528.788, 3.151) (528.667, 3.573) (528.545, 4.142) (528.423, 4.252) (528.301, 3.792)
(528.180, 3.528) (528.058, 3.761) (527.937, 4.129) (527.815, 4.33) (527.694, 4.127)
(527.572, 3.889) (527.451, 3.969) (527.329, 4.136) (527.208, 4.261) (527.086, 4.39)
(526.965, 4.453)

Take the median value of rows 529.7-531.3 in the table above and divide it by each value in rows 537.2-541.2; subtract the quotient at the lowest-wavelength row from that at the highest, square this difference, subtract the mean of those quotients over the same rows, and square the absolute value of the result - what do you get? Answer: 1.05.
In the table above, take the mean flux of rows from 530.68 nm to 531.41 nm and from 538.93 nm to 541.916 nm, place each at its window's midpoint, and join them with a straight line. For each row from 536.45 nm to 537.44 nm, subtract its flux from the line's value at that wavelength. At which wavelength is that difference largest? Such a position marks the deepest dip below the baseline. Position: 537.380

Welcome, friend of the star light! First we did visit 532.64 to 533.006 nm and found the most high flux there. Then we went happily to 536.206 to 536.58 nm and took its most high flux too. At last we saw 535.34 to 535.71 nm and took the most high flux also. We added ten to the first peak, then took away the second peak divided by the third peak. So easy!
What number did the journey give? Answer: 13.4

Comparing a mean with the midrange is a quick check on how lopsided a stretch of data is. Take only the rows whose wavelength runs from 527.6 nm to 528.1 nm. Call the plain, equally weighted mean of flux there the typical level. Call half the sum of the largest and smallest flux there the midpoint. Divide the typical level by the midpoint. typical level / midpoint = 1.010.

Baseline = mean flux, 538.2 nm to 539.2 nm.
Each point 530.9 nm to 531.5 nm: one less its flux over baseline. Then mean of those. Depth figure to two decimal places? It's 0.02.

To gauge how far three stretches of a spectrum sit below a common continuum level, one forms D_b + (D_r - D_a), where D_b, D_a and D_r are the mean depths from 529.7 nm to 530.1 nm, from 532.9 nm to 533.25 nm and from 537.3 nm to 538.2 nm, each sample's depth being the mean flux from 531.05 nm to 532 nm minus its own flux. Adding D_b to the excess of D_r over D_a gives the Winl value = 0.4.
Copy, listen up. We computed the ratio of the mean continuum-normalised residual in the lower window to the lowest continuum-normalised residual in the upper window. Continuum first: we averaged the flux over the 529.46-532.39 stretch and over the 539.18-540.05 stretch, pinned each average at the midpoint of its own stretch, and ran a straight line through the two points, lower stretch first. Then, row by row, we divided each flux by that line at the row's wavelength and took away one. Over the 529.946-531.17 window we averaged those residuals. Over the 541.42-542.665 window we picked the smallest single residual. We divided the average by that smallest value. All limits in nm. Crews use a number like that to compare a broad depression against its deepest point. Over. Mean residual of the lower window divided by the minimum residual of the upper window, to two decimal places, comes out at -0.34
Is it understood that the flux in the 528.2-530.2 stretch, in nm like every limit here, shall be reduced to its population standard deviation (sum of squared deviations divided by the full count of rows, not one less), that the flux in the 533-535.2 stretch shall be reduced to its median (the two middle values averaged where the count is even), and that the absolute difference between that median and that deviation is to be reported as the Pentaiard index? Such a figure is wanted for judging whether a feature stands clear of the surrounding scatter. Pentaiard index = 3.54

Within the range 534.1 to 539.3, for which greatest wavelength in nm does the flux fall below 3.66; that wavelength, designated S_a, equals 539.240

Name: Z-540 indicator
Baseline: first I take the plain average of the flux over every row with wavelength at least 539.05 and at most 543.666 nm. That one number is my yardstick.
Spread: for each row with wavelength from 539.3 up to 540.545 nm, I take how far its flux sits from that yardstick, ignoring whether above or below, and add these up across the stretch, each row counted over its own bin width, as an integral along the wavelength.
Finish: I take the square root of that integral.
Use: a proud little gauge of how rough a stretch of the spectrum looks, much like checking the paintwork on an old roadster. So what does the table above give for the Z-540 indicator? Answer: 0.66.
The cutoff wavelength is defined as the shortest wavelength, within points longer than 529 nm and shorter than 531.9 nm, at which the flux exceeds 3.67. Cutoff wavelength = 529.032 nm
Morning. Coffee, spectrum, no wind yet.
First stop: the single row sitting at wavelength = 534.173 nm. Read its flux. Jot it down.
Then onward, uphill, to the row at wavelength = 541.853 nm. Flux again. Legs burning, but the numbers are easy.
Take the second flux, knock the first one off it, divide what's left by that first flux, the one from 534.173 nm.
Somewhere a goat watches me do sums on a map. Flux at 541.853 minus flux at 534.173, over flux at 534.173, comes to -0.10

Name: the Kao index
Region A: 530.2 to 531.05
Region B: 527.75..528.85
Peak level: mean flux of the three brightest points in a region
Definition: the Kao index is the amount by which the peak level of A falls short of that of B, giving -0.3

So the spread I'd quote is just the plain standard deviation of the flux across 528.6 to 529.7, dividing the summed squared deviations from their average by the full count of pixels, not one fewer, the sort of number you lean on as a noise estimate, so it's 0.29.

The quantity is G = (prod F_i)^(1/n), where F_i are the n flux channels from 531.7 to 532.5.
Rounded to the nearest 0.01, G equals 3.94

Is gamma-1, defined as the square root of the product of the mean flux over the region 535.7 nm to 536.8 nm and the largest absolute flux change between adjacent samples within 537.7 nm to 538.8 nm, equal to 0.87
